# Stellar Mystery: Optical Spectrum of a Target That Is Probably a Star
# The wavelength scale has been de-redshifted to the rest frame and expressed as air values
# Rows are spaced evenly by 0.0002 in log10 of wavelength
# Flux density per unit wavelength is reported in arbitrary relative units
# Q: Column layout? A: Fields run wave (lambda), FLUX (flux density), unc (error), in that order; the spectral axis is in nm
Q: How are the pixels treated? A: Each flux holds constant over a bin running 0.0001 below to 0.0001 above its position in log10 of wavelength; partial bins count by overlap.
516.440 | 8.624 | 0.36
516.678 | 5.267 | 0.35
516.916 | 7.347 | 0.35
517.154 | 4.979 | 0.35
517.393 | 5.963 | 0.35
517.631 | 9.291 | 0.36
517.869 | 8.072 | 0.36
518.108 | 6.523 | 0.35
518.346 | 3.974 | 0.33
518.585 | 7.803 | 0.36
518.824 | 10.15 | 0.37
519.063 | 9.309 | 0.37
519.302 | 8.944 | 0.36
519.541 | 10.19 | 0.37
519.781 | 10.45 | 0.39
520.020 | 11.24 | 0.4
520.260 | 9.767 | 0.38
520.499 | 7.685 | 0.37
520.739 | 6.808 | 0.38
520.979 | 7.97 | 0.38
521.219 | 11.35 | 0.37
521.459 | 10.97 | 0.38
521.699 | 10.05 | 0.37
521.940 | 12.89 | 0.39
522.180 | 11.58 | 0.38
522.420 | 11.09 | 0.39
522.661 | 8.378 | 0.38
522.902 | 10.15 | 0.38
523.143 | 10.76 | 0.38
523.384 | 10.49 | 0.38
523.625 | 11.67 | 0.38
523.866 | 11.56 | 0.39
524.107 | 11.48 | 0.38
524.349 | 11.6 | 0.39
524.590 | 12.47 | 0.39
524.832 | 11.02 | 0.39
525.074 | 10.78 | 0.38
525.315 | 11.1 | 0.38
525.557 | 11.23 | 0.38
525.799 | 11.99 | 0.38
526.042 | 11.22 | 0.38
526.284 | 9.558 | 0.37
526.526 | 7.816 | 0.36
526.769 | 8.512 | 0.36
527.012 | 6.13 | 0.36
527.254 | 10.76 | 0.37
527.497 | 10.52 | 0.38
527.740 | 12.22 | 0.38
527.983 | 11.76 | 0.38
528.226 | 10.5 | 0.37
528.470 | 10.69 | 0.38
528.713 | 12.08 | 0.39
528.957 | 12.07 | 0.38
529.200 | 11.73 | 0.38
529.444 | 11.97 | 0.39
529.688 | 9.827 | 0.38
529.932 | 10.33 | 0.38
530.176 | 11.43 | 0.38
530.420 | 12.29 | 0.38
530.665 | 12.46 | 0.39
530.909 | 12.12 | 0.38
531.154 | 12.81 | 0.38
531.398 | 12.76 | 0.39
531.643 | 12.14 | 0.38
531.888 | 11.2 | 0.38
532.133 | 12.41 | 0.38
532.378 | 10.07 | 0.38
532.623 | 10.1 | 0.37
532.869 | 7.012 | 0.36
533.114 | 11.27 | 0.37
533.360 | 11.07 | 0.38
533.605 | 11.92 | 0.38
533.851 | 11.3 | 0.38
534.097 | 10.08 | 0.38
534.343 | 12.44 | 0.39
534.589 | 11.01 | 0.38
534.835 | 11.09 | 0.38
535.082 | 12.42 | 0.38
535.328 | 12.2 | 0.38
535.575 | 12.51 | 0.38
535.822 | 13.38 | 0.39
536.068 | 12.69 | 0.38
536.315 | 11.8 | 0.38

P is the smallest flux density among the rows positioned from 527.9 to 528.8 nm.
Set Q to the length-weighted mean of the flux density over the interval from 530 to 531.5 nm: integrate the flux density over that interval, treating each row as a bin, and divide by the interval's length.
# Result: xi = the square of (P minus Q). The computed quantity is 3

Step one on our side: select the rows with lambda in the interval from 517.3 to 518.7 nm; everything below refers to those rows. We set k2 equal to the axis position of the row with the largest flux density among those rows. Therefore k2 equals 517.631 nm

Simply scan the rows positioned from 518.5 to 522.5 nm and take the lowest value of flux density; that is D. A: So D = 6.808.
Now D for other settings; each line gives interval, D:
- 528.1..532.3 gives 9.827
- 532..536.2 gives 7.012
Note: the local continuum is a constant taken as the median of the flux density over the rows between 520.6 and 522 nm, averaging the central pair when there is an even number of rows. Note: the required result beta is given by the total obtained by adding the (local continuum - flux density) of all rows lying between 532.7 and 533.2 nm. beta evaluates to 3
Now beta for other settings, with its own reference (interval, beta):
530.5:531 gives -4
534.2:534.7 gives -2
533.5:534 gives -2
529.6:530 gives 1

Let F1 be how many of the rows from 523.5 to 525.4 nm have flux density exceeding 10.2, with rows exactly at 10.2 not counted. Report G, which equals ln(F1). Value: 2.1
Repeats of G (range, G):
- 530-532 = 2.1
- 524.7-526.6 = 1.8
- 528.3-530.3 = 1.9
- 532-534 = 1.6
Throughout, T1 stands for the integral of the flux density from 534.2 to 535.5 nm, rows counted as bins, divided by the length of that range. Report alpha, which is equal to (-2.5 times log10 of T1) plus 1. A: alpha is -1.68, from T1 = 11.8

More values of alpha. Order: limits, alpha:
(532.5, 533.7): -1.53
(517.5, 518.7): -1.13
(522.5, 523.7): -1.53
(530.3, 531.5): -1.74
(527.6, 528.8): -1.64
